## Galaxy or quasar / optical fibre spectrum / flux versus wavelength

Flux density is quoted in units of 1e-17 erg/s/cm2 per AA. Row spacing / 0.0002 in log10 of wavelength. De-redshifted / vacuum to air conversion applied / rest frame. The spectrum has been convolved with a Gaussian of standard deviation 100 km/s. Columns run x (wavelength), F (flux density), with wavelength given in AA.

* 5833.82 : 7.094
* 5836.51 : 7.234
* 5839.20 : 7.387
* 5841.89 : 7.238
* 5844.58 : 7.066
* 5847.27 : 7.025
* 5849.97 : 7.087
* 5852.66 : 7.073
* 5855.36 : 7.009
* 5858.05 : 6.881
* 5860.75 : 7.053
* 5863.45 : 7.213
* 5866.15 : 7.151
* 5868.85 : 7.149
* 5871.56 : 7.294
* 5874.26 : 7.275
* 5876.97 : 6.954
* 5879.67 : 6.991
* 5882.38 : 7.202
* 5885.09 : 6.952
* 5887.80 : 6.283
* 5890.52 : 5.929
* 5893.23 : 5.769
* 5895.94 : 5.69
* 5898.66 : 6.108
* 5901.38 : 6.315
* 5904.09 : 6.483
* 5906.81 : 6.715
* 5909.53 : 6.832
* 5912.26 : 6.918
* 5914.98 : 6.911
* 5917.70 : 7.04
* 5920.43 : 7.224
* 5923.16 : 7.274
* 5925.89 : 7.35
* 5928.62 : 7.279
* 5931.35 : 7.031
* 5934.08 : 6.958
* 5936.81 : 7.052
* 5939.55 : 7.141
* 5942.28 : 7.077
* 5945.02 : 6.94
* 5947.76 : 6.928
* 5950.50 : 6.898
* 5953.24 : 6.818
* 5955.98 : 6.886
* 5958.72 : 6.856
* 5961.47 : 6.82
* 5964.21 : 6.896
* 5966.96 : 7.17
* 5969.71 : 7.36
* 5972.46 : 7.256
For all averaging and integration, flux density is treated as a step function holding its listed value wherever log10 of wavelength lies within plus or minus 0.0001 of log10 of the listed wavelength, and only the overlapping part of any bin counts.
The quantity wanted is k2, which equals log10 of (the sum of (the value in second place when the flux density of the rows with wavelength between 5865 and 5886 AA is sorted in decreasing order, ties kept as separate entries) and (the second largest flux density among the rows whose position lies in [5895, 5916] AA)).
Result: 1.152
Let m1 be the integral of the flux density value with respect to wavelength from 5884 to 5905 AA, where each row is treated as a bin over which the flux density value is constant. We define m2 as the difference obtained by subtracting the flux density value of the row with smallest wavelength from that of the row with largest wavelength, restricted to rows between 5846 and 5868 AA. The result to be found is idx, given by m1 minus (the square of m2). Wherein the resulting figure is 130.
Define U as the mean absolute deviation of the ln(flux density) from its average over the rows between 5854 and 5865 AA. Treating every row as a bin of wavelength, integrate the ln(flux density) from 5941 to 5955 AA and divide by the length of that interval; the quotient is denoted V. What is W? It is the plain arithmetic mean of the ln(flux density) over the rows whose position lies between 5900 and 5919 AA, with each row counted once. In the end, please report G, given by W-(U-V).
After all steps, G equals 3.83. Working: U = 0.013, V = 1.94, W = 1.908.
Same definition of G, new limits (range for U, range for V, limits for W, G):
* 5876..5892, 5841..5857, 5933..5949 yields 3.84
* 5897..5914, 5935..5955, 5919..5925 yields 3.88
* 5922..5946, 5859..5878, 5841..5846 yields 3.92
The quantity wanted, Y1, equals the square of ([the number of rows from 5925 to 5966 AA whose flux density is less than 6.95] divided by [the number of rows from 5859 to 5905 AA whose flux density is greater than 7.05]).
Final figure 1.3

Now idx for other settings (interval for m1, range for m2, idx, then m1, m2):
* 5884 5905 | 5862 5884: 130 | 130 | 0.0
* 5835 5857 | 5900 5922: 156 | 157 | 0.9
